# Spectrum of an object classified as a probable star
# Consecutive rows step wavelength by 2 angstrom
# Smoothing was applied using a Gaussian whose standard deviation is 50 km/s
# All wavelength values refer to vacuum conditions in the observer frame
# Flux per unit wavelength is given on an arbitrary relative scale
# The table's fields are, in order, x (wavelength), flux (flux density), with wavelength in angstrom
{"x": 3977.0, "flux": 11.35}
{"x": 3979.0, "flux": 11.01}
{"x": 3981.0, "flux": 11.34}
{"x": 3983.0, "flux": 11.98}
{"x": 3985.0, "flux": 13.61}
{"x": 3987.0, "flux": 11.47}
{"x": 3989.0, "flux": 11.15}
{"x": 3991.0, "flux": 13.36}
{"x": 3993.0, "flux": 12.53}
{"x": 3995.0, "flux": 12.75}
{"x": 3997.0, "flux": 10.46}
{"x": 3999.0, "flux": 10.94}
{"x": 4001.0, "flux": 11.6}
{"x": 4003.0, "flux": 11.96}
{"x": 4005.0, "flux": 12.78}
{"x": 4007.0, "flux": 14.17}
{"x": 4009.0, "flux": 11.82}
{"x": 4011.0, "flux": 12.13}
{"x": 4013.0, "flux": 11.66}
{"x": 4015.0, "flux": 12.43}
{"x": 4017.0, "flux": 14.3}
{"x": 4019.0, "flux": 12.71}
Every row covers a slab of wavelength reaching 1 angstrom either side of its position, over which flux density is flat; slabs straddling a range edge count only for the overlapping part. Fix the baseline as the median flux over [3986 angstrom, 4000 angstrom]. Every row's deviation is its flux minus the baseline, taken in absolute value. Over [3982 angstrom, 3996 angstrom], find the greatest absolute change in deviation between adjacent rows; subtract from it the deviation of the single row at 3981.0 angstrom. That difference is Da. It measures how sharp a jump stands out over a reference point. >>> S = 2.0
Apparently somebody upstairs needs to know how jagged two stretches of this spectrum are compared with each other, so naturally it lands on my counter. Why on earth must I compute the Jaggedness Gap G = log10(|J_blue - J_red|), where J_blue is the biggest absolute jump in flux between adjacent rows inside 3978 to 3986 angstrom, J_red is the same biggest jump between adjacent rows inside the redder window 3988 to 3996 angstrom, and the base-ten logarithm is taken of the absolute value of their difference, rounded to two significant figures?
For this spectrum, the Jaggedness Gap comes -0.24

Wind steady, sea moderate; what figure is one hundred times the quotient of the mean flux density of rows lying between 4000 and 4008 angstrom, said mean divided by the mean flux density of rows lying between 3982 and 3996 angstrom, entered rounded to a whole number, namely 102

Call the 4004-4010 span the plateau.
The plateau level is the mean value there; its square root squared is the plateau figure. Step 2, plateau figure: 12.9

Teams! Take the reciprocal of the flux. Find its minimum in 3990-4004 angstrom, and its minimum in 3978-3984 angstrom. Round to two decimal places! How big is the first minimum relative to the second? 0.90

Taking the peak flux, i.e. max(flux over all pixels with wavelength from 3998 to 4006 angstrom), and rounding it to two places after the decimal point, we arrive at 12.78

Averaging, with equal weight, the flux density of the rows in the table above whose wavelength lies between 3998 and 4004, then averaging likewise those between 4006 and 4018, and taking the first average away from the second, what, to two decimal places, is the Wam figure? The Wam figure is 1.25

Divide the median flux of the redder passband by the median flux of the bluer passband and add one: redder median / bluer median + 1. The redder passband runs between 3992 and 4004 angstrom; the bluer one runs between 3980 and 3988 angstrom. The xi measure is 2.00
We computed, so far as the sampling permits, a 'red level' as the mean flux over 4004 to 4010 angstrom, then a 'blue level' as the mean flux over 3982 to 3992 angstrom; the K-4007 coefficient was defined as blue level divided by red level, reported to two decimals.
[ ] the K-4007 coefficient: 0.95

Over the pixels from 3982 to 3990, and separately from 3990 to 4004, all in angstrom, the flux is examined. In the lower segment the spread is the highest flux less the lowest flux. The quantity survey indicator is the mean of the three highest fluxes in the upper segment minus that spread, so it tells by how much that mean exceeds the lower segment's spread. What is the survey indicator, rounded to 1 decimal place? 10.4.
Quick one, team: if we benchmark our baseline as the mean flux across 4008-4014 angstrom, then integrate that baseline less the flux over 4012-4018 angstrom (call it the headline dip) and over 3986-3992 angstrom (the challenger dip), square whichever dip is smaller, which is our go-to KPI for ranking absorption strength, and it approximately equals 31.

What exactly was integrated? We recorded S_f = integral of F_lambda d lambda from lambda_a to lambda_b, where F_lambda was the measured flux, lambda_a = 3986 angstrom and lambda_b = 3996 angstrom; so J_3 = 123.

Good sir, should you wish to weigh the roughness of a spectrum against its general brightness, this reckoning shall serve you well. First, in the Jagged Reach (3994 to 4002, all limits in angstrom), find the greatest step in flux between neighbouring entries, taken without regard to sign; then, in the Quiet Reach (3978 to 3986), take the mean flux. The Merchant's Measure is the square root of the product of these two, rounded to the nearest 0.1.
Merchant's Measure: 5.2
